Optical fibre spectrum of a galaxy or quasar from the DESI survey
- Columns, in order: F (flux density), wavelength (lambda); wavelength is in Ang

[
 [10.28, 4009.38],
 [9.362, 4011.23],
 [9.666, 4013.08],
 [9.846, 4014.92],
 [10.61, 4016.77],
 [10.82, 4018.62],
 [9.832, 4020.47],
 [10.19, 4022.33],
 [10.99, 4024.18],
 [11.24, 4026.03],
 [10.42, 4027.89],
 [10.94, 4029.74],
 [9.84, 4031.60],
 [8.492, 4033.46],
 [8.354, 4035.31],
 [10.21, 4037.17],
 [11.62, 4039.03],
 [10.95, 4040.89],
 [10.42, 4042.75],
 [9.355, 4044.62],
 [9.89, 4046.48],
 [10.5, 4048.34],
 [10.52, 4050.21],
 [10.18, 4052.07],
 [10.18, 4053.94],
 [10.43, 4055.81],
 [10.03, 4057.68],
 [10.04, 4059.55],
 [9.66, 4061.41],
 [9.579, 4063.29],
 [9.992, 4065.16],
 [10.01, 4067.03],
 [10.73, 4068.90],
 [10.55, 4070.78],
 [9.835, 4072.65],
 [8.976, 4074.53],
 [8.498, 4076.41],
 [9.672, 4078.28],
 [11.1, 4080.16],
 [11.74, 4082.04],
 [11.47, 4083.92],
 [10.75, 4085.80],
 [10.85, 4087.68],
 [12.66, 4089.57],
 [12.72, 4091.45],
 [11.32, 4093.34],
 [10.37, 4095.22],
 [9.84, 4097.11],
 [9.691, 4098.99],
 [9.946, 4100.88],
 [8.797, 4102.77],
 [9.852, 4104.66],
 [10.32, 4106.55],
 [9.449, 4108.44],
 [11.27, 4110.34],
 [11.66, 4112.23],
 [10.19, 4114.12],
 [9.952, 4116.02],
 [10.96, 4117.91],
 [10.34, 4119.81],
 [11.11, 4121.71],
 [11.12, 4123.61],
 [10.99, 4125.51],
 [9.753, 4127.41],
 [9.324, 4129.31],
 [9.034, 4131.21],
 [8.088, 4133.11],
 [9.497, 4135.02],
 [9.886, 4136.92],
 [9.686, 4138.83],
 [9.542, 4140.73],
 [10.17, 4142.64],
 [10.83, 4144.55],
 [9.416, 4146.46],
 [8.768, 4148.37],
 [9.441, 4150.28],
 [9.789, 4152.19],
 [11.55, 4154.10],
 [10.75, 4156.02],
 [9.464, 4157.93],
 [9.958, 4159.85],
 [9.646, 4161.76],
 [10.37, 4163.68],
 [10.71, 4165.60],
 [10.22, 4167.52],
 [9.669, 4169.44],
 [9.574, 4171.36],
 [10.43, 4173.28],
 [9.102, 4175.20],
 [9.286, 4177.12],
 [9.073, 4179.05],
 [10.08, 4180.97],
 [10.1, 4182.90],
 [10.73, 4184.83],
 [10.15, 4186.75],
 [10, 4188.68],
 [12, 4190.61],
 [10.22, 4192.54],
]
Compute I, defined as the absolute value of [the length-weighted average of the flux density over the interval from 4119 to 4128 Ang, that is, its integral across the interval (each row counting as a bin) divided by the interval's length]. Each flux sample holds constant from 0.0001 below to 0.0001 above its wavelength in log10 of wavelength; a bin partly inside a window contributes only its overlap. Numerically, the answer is 10.7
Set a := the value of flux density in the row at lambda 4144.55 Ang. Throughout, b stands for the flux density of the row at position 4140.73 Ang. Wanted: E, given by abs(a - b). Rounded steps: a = 10.83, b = 9.542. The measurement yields 1.3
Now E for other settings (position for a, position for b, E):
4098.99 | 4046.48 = 0.2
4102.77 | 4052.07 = 1.4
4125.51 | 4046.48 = 1.1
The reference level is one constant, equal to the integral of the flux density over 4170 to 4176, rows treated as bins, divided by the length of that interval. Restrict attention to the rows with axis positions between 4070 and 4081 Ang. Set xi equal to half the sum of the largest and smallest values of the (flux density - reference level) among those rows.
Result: 0.08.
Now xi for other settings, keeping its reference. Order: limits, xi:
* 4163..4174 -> 0.42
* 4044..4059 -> 0.21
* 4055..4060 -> 0.51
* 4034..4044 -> 0.26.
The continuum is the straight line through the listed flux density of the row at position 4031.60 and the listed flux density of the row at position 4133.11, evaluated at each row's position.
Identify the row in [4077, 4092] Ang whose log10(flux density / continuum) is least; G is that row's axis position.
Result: 4078.28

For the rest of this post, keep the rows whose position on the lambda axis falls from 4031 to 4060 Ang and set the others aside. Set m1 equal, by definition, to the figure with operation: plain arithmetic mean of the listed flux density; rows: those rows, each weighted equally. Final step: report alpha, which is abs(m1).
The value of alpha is 10.1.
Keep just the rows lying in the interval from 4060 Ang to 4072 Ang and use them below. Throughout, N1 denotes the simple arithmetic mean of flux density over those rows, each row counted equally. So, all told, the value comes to 10.1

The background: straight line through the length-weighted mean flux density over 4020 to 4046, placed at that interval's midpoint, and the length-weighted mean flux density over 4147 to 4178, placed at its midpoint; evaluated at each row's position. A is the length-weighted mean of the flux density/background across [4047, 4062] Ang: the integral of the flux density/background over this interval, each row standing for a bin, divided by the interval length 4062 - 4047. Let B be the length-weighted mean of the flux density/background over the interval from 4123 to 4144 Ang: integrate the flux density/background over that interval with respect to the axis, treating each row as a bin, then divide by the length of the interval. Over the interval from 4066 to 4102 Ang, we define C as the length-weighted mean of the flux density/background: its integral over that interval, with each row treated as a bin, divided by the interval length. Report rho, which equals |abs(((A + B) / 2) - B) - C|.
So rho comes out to 1.03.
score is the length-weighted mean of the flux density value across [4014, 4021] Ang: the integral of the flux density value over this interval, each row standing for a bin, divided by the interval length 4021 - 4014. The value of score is 10.3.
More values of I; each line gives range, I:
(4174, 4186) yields 9.8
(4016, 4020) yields 10.6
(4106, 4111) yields 10.3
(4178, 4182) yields 9.6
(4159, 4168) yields 10.2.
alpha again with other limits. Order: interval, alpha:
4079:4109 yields 10.7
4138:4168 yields 10.0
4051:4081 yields 10.0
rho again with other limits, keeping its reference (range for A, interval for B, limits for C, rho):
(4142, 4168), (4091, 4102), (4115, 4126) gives 1.06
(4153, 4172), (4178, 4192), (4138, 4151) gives 0.97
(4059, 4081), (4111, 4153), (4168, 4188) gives 0.98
